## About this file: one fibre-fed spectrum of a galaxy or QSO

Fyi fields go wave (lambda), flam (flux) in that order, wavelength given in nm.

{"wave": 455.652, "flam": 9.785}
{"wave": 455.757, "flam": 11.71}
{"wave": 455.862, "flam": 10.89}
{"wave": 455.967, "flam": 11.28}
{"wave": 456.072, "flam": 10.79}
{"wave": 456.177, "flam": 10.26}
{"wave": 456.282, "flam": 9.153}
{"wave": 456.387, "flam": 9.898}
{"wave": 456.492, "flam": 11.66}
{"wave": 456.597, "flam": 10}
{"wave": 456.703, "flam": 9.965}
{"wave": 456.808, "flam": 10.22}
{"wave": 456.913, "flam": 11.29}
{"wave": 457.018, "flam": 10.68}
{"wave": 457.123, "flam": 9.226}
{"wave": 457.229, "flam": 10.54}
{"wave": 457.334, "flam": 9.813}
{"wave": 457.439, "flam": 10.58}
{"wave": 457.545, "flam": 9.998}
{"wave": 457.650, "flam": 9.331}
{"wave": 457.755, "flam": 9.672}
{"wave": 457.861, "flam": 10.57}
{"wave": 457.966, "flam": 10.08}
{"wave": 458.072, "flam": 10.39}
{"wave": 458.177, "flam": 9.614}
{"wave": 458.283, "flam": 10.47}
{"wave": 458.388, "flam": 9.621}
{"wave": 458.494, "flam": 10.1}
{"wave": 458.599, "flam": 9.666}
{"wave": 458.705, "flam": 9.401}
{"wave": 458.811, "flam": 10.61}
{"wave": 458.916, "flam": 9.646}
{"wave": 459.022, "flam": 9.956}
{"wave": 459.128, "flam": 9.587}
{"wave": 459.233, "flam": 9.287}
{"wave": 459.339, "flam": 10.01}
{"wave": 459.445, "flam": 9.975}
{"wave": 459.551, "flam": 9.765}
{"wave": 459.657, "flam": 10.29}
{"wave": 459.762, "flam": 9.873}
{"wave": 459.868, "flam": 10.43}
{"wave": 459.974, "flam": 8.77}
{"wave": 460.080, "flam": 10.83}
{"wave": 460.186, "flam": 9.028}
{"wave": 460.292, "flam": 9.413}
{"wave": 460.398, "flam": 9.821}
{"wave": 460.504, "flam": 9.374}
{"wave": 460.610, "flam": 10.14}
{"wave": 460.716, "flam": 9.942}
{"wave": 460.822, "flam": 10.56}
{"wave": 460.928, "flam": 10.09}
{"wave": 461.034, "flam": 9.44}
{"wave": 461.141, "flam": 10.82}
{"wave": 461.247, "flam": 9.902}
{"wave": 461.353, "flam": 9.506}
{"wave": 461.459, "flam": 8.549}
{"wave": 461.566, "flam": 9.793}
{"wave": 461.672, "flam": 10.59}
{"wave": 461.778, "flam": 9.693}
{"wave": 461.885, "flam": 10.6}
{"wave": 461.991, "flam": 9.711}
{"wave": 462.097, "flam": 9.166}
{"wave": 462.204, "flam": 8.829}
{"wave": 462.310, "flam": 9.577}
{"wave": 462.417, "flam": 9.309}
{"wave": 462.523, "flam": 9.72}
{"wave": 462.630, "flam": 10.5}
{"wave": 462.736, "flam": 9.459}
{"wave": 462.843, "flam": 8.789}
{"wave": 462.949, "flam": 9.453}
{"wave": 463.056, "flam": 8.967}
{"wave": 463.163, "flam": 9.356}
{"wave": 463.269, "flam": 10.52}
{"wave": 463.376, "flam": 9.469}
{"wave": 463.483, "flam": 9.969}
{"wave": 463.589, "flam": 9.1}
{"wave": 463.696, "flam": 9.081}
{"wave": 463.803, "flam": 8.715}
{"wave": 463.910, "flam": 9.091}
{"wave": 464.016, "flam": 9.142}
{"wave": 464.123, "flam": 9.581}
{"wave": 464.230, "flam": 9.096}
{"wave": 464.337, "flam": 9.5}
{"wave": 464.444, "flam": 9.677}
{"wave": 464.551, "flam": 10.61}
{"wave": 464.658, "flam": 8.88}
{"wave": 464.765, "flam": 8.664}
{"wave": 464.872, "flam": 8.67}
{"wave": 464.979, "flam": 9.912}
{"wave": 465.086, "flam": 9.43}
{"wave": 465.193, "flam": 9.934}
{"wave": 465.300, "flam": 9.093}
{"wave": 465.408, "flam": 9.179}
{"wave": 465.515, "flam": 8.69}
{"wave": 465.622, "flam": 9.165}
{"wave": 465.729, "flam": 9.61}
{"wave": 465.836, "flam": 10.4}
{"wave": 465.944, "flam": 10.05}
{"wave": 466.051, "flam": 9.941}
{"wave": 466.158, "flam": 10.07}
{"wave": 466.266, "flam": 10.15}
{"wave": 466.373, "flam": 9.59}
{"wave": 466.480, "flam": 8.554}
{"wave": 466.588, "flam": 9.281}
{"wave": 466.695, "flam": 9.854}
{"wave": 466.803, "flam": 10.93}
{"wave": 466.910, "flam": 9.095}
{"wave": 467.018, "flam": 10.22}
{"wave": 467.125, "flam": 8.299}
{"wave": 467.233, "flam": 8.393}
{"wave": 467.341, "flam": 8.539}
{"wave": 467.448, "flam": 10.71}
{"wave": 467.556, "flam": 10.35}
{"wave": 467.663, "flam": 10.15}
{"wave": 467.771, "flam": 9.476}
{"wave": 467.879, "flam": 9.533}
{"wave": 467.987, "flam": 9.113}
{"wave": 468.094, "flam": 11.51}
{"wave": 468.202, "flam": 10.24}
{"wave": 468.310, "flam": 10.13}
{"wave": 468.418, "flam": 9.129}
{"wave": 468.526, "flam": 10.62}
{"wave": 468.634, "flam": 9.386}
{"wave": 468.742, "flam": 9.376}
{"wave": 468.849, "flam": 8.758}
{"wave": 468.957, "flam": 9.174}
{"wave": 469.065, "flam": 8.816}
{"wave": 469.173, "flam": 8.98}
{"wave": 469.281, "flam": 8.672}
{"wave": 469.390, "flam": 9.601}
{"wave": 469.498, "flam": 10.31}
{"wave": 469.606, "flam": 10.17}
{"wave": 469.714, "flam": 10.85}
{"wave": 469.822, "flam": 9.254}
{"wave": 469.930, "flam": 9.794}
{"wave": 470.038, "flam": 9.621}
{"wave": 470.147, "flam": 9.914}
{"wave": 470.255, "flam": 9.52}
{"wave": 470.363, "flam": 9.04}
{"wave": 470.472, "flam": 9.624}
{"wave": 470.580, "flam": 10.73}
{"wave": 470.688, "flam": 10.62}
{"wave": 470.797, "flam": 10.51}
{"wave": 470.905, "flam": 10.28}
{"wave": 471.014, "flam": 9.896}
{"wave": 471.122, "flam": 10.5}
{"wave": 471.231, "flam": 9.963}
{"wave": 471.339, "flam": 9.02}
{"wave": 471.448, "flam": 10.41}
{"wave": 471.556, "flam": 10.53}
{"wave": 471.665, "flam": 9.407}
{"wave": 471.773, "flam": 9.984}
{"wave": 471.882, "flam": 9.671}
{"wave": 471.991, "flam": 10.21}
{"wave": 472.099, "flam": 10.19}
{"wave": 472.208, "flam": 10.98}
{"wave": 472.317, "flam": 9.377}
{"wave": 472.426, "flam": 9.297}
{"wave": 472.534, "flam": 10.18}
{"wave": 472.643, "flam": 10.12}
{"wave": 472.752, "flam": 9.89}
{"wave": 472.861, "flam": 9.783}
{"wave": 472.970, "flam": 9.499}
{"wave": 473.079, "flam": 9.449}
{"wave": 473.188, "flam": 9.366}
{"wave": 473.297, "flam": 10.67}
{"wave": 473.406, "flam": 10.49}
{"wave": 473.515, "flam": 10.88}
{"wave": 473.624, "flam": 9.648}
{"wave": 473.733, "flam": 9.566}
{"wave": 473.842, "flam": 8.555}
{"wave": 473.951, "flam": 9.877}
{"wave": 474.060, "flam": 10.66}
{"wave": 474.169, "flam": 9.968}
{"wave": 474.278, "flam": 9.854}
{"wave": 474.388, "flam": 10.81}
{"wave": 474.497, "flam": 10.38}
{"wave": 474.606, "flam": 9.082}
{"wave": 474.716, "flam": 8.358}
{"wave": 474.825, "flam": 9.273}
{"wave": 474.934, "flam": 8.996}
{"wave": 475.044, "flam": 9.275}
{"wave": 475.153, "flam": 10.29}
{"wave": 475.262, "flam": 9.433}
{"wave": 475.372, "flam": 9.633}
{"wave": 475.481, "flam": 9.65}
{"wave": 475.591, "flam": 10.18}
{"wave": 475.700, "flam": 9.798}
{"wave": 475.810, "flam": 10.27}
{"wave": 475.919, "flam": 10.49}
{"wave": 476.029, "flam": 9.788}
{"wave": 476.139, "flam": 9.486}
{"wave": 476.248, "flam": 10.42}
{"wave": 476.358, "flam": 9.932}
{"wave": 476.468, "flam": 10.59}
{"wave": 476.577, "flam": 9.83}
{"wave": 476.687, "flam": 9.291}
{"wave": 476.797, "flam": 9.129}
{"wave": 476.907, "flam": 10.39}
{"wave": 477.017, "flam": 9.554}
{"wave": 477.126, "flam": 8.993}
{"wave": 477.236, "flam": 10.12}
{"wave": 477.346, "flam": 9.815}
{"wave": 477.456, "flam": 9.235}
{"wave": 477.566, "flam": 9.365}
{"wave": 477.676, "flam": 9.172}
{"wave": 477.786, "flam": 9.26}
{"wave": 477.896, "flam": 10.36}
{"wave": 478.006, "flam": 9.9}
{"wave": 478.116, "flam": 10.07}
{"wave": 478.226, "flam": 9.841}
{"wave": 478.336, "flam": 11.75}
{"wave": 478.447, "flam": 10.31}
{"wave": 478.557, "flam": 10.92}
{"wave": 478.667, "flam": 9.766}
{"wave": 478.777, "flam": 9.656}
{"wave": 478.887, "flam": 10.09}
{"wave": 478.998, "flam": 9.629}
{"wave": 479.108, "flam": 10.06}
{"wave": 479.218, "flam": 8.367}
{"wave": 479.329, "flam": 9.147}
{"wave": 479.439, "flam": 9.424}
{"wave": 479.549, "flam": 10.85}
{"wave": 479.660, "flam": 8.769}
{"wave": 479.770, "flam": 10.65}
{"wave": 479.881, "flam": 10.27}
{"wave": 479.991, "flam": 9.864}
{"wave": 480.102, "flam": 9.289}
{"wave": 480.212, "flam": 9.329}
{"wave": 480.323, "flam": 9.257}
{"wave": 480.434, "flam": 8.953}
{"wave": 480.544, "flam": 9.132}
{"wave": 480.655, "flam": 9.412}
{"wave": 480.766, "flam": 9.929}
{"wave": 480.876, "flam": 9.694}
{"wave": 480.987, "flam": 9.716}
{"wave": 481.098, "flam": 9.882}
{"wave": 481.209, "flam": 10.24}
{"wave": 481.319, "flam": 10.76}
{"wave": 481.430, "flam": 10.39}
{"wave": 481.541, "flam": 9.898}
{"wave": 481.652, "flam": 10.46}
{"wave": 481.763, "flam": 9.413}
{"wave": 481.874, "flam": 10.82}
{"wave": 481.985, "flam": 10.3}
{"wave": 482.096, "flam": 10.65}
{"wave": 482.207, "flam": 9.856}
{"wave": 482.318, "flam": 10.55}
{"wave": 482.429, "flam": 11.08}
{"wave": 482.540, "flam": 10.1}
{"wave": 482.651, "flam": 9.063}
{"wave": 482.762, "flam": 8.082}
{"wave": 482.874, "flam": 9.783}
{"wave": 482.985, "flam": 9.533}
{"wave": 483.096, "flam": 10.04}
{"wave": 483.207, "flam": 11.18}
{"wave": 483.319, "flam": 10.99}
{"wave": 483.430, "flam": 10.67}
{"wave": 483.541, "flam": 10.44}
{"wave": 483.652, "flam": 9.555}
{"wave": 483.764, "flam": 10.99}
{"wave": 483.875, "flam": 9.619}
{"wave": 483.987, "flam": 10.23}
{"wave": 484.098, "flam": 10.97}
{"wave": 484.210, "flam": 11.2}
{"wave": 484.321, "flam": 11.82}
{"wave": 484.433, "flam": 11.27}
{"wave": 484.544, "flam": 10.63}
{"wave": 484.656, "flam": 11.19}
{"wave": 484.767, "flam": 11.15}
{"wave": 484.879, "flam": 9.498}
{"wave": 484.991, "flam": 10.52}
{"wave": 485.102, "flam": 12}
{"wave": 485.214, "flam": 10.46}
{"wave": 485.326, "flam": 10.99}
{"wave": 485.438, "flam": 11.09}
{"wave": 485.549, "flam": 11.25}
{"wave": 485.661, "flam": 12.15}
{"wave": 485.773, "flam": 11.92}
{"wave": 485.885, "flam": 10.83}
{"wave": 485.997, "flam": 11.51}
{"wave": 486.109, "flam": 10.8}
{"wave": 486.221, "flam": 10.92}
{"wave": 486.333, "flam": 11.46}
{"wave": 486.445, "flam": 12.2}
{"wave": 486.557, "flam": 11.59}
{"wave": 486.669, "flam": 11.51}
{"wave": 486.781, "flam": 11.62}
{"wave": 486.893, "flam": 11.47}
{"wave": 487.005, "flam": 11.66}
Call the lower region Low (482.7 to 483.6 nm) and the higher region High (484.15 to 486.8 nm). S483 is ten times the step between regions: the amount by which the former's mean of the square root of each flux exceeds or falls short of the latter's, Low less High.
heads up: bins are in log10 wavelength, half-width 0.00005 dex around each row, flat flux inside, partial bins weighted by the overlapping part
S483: -1.8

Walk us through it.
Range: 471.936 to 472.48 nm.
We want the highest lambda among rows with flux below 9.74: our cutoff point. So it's 472.426 nm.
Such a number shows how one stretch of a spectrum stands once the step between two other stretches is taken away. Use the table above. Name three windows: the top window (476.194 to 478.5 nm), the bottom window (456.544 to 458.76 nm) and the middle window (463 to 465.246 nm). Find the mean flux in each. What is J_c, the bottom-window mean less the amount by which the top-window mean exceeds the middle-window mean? 9.6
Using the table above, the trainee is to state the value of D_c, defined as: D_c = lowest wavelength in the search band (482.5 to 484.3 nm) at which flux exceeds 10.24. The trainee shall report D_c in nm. 483.207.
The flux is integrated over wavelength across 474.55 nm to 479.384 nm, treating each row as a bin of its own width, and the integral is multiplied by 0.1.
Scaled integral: 4.7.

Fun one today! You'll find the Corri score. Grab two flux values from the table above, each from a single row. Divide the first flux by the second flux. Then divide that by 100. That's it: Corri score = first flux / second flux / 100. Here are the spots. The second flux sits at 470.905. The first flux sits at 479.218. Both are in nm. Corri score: 0.0081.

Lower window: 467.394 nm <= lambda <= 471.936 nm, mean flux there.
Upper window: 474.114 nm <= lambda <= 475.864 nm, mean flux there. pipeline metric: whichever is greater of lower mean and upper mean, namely 9.8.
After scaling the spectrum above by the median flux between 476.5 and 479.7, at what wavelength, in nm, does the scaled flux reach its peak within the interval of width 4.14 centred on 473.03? 472.208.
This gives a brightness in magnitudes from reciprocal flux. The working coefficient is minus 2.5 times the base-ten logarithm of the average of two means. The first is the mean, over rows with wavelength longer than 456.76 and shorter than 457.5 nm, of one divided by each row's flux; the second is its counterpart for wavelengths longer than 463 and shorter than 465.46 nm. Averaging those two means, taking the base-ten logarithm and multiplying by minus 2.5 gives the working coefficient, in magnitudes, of 2.478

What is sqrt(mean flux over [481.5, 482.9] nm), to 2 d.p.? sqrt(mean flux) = 3.16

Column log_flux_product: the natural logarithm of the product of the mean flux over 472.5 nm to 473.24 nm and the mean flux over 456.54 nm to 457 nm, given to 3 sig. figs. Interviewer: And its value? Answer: 4.62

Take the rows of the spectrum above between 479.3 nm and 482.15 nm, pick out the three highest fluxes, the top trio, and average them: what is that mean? 10.8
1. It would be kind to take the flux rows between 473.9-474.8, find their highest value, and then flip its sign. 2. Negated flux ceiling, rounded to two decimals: -10.81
